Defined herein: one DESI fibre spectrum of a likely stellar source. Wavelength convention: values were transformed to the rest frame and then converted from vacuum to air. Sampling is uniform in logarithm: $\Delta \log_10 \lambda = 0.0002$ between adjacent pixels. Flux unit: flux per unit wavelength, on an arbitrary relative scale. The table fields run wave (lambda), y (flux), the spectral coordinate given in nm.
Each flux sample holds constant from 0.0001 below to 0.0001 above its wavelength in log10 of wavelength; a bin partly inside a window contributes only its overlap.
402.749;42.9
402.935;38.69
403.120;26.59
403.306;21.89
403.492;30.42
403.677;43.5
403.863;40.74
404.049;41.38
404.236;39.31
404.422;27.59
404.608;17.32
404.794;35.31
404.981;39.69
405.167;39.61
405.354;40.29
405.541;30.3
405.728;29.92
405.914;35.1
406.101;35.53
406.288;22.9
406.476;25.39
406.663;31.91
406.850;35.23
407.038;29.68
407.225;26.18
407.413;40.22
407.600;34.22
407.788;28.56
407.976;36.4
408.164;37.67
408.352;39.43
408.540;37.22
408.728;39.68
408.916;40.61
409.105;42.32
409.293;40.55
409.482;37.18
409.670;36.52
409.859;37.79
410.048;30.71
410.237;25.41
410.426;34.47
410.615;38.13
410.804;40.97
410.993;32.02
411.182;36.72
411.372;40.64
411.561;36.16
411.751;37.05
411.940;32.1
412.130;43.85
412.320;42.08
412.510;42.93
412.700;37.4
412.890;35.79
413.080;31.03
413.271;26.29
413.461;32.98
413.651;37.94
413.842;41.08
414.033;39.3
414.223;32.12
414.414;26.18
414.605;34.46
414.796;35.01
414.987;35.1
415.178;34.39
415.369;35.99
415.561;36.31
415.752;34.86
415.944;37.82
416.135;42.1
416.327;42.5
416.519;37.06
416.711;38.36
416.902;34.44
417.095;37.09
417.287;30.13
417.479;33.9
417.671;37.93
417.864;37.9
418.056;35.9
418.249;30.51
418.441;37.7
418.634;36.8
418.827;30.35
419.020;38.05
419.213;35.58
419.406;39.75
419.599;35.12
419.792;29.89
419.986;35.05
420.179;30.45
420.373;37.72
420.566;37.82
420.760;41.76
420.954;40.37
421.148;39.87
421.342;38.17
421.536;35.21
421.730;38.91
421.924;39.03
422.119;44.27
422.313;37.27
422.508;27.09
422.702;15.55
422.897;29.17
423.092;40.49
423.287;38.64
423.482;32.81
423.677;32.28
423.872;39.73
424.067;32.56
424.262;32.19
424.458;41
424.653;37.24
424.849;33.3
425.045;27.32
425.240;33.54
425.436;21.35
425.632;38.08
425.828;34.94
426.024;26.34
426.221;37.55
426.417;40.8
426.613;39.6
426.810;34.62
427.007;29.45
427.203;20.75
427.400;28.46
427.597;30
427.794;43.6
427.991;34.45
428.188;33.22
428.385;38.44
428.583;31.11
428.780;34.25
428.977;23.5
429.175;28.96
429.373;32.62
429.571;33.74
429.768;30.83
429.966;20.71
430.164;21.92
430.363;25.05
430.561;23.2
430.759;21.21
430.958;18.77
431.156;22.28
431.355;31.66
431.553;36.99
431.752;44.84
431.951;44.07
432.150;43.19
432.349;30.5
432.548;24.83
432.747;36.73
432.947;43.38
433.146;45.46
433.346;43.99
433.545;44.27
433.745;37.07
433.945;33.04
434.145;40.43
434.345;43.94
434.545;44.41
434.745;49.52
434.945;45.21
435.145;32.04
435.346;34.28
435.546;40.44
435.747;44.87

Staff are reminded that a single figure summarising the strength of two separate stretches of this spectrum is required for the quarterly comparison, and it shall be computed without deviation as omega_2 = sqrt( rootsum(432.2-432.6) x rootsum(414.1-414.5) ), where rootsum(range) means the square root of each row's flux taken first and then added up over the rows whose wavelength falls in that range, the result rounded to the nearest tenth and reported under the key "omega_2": 10.6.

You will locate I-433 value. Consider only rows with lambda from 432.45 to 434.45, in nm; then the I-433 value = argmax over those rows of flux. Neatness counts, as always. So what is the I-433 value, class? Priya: 433.146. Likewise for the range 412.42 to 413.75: 412.510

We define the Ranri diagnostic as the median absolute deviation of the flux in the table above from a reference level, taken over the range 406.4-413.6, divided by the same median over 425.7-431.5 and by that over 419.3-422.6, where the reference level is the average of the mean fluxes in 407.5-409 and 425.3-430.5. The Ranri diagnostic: 0.18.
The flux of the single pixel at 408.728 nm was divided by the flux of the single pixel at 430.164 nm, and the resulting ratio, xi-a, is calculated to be 1.81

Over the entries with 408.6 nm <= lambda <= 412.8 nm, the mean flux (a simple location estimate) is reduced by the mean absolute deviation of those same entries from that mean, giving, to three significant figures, 34.2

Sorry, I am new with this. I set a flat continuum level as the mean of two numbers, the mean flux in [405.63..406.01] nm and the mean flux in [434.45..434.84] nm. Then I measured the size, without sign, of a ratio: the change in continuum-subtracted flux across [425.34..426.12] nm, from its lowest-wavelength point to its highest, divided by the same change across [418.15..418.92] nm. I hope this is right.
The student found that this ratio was 31.2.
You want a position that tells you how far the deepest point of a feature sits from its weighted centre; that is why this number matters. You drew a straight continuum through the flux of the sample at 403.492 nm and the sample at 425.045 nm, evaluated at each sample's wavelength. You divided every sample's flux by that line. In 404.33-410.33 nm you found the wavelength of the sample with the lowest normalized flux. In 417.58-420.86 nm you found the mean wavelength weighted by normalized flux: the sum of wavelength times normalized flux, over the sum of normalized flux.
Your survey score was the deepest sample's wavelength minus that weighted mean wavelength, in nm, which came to -14.62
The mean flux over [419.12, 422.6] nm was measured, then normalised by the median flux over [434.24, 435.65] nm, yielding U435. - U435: 0.84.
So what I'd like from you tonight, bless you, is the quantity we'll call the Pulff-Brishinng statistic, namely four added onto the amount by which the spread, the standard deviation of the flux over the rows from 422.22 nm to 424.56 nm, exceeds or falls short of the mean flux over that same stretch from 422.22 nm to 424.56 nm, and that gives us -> -22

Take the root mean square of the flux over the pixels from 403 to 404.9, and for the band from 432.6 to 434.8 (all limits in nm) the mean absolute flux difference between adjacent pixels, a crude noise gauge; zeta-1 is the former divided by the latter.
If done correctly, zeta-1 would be 8.8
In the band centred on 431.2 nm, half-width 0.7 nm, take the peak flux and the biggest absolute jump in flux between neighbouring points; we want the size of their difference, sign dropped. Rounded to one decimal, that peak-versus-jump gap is 35.5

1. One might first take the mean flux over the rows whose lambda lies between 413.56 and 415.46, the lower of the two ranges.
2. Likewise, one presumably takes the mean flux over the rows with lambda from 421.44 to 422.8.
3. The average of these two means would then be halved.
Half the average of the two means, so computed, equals 17.3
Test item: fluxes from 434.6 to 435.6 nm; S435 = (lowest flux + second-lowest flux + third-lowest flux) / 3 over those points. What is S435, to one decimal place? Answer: 35.6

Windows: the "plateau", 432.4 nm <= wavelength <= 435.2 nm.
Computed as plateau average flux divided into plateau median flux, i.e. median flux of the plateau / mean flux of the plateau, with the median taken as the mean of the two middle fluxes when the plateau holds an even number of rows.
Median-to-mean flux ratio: 1.08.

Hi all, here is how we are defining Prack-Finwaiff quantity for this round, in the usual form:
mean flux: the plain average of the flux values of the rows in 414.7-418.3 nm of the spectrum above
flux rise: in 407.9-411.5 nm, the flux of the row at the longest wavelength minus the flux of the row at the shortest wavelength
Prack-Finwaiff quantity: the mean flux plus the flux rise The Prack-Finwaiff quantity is 40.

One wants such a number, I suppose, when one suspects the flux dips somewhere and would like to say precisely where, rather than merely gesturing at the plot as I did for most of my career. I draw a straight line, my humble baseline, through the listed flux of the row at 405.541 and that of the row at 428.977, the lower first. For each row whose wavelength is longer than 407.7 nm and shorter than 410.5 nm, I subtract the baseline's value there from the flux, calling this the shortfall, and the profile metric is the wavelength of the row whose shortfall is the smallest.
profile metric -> 410.237 nm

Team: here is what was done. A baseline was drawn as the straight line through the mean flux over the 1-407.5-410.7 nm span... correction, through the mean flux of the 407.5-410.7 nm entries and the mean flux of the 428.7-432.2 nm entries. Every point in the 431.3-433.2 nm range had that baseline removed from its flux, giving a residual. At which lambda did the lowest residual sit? 432.548 nm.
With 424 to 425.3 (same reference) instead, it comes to 425.045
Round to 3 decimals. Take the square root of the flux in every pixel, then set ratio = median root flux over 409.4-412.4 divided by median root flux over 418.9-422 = 0.986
